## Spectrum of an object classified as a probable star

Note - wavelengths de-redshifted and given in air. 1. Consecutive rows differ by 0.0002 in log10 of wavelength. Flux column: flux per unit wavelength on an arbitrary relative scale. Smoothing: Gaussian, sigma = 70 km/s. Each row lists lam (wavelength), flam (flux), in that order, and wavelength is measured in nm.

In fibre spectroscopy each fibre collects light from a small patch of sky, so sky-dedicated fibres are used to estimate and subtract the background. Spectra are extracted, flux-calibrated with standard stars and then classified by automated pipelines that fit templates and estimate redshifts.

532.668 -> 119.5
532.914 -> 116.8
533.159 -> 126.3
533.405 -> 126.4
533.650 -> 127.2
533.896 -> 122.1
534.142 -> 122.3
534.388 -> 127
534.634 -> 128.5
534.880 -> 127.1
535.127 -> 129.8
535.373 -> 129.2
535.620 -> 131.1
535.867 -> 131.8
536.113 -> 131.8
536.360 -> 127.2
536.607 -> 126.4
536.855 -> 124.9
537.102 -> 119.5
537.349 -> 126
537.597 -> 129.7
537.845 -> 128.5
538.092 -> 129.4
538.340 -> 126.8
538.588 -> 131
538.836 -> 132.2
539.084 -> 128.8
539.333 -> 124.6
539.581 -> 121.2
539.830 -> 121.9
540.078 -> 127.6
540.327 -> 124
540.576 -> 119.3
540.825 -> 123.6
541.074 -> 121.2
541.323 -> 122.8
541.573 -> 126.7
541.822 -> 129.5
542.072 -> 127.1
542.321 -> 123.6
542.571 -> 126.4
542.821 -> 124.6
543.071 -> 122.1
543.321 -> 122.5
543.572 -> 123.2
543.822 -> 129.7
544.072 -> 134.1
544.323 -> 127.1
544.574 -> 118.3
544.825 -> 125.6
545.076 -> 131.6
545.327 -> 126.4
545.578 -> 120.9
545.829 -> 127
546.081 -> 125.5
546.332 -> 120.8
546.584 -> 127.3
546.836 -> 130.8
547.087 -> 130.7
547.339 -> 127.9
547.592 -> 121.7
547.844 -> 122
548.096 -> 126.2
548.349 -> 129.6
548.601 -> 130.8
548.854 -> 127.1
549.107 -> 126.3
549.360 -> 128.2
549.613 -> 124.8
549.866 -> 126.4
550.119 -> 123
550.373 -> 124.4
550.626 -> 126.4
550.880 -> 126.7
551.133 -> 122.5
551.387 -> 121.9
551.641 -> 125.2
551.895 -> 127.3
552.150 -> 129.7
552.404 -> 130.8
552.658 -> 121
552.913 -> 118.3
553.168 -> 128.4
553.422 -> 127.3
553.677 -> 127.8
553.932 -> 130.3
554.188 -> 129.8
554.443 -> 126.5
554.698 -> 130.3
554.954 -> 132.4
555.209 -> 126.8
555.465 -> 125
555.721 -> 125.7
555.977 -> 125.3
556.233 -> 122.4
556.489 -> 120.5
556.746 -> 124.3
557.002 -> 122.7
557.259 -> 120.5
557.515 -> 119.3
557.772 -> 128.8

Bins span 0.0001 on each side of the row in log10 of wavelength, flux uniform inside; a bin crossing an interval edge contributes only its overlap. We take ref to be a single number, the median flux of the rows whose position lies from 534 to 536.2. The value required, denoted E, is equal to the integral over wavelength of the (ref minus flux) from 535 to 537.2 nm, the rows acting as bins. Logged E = 3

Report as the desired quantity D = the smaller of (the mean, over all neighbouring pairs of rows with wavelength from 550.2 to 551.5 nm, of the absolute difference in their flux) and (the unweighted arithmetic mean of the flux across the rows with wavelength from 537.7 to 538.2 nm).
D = 1.8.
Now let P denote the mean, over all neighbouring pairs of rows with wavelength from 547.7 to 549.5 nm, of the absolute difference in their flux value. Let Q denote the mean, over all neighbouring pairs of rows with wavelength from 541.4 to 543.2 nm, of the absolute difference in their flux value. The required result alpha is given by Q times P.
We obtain 6.7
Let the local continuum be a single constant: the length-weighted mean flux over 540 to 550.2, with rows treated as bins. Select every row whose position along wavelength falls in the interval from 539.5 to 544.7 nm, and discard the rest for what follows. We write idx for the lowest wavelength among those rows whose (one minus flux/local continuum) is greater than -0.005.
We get 539.581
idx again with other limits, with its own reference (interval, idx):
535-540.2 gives 536.855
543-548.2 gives 543.071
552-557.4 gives 552.658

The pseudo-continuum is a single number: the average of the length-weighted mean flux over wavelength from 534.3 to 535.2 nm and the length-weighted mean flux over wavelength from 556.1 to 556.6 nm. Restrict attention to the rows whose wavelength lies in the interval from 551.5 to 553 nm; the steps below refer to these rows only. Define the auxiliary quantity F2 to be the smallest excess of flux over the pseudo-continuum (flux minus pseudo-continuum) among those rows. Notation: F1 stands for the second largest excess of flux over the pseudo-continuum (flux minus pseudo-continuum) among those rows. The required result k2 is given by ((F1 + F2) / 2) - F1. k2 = -5.7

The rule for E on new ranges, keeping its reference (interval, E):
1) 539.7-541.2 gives 9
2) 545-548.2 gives 10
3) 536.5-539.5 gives 6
